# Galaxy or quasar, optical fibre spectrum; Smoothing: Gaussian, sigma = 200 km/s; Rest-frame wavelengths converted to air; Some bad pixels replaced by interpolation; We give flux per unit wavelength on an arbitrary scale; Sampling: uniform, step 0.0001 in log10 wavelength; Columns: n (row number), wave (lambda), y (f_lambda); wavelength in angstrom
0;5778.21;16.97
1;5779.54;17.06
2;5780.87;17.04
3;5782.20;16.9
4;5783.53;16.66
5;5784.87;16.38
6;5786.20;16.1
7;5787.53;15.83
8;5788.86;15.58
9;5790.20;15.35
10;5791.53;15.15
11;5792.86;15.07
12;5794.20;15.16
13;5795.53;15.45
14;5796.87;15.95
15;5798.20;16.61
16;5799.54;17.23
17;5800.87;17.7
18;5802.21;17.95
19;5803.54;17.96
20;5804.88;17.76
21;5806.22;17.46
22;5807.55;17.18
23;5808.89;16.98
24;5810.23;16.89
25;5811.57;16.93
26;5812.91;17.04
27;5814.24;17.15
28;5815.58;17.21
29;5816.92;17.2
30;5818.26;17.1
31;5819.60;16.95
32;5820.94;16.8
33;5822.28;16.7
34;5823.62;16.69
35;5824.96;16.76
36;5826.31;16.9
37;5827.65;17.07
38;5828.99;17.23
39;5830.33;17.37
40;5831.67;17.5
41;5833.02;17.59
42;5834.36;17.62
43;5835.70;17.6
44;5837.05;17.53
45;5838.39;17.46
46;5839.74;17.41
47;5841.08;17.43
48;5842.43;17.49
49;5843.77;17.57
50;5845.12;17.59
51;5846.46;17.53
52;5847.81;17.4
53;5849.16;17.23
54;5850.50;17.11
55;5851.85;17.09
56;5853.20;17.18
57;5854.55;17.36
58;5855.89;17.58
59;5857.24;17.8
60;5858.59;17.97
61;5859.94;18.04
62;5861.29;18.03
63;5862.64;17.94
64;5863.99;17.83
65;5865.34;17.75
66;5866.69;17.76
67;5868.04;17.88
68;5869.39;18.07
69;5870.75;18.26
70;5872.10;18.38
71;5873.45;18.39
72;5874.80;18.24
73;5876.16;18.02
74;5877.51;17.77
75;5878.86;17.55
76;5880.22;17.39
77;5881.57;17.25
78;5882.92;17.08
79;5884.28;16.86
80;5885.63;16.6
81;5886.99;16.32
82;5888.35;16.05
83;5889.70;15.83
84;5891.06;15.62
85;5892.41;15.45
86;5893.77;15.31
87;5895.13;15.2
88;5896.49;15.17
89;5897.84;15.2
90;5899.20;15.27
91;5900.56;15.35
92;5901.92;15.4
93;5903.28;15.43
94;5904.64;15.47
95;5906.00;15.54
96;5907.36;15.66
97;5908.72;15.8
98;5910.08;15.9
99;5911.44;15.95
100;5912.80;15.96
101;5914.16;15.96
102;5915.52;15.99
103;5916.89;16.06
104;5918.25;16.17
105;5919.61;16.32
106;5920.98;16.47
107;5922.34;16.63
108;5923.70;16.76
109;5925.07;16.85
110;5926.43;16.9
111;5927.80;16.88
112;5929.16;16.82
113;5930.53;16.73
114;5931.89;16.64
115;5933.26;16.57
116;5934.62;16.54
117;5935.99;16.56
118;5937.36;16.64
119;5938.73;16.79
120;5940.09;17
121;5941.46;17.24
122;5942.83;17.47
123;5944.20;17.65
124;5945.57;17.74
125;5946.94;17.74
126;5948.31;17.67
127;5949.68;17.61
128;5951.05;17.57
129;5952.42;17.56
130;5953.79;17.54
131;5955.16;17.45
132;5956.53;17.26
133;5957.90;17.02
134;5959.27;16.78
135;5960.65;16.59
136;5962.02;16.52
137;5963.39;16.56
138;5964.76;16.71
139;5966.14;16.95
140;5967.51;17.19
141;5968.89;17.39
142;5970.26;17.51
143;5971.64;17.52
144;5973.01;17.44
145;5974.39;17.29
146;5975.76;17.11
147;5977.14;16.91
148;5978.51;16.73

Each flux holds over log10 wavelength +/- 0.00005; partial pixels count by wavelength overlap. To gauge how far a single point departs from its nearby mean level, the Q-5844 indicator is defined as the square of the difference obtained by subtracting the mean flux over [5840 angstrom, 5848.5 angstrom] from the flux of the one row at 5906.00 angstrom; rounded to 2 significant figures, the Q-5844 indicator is 3.8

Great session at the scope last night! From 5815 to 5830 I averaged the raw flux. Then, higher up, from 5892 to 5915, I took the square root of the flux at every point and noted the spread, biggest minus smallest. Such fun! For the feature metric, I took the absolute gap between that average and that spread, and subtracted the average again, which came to -0.10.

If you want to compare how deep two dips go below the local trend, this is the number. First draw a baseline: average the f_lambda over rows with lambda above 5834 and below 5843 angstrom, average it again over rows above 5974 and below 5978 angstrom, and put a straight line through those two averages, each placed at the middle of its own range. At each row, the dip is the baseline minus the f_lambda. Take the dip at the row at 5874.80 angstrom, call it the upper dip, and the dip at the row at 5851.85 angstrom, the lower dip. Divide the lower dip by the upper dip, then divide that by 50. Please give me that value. -0.01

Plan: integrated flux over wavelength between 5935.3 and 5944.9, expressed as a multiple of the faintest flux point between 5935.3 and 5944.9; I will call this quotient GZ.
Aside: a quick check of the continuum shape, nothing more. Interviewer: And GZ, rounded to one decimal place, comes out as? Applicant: 9.9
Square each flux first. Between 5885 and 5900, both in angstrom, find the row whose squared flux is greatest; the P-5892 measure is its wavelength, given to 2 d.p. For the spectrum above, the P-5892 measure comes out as 5885.63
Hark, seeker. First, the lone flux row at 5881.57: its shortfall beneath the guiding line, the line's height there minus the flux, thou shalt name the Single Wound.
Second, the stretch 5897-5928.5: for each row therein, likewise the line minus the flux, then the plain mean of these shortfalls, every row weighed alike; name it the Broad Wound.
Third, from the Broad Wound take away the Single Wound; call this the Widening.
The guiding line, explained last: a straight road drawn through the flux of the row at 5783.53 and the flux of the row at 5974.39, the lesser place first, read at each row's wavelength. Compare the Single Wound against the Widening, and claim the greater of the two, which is 1.4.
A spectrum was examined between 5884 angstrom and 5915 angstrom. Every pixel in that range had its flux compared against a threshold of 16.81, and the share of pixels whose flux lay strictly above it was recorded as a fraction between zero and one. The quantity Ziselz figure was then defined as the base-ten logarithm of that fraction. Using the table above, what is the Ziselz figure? -1.4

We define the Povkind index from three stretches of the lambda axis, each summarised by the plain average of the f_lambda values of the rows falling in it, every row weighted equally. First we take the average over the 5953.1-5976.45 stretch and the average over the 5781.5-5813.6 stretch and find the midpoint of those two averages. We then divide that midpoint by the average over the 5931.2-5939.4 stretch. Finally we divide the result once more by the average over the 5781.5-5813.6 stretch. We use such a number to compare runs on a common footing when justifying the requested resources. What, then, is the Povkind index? 0.0612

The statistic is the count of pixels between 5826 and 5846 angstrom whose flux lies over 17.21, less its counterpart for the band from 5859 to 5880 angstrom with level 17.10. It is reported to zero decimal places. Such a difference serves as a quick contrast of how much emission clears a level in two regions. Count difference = -2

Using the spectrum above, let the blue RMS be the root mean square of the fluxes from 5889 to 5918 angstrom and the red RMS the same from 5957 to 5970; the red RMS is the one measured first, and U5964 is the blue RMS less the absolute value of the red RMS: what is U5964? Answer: -1.3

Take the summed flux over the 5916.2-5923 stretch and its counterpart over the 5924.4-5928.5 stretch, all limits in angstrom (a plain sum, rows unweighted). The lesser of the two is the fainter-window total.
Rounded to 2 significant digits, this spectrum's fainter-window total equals 51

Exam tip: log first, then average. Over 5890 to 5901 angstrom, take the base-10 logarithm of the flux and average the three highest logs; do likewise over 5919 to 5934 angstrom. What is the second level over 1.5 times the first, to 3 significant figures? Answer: 0.688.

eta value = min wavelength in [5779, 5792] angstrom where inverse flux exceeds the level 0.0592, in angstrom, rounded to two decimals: 5783.53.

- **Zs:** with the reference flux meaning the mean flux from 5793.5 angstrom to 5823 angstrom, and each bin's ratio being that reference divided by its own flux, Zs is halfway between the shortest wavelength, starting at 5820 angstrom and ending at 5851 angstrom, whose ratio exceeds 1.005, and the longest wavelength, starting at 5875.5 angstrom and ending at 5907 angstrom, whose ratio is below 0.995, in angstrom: 5851.9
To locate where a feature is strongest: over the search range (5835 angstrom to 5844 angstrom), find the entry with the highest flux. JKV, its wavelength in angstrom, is 5835.70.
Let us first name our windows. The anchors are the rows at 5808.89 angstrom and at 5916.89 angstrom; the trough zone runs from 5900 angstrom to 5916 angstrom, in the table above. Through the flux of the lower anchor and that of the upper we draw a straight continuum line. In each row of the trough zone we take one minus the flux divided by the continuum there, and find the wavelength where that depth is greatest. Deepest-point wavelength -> 5900.56 angstrom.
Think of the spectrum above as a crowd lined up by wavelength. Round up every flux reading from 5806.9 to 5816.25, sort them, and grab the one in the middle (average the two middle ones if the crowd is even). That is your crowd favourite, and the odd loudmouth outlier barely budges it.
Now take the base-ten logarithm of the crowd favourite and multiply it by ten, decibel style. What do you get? 12.3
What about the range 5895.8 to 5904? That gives 11.8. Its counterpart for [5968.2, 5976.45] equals 12.4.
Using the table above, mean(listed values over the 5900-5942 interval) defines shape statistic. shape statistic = 16.3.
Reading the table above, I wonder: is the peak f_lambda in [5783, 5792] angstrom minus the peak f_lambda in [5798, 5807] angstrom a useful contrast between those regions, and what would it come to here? -1.3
